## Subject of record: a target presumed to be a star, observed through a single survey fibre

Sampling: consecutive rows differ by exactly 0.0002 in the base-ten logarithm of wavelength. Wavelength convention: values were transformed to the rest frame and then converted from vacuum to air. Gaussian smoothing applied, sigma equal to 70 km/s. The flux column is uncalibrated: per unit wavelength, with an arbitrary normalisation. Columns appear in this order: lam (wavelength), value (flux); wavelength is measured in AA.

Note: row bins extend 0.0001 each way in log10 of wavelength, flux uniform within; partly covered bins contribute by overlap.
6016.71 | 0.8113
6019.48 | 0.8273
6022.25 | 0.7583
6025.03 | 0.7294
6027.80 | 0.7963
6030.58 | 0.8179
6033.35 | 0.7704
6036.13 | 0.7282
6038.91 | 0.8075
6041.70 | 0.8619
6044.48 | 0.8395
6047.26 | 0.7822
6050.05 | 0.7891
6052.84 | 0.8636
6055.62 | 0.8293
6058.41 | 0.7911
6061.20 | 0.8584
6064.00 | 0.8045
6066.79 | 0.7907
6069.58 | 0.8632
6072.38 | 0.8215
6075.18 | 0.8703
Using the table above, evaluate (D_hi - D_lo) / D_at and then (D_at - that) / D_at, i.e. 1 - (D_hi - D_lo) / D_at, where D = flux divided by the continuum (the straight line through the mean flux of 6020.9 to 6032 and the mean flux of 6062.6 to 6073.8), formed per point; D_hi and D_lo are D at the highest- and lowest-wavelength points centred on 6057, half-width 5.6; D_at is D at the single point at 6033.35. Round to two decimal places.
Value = 1.02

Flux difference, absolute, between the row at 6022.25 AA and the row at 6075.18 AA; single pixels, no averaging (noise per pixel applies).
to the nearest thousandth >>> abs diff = 0.112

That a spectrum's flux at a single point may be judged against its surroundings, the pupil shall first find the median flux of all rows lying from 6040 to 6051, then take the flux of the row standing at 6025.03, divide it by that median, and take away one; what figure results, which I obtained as -0.10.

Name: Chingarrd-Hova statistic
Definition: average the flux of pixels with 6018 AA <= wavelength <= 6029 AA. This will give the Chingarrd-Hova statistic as 0.778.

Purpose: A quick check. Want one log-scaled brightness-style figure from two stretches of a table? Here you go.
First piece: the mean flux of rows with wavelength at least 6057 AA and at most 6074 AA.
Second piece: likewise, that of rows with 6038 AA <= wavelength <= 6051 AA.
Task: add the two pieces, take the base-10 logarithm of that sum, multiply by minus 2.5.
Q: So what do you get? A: -0.536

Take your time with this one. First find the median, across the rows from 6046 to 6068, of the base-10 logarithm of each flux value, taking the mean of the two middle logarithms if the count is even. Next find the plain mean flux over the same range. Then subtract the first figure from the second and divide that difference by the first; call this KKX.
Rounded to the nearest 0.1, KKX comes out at -9.3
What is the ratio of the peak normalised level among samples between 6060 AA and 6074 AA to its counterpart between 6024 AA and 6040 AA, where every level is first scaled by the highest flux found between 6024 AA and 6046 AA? 1.06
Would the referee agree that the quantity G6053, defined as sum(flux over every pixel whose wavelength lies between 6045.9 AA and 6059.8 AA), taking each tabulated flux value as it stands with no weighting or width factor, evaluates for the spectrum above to 4.06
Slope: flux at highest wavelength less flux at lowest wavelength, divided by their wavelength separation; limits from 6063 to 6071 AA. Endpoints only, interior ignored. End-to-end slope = 0.011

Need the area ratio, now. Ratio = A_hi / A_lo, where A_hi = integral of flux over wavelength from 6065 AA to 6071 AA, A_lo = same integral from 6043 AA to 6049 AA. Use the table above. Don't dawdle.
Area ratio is 1.02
